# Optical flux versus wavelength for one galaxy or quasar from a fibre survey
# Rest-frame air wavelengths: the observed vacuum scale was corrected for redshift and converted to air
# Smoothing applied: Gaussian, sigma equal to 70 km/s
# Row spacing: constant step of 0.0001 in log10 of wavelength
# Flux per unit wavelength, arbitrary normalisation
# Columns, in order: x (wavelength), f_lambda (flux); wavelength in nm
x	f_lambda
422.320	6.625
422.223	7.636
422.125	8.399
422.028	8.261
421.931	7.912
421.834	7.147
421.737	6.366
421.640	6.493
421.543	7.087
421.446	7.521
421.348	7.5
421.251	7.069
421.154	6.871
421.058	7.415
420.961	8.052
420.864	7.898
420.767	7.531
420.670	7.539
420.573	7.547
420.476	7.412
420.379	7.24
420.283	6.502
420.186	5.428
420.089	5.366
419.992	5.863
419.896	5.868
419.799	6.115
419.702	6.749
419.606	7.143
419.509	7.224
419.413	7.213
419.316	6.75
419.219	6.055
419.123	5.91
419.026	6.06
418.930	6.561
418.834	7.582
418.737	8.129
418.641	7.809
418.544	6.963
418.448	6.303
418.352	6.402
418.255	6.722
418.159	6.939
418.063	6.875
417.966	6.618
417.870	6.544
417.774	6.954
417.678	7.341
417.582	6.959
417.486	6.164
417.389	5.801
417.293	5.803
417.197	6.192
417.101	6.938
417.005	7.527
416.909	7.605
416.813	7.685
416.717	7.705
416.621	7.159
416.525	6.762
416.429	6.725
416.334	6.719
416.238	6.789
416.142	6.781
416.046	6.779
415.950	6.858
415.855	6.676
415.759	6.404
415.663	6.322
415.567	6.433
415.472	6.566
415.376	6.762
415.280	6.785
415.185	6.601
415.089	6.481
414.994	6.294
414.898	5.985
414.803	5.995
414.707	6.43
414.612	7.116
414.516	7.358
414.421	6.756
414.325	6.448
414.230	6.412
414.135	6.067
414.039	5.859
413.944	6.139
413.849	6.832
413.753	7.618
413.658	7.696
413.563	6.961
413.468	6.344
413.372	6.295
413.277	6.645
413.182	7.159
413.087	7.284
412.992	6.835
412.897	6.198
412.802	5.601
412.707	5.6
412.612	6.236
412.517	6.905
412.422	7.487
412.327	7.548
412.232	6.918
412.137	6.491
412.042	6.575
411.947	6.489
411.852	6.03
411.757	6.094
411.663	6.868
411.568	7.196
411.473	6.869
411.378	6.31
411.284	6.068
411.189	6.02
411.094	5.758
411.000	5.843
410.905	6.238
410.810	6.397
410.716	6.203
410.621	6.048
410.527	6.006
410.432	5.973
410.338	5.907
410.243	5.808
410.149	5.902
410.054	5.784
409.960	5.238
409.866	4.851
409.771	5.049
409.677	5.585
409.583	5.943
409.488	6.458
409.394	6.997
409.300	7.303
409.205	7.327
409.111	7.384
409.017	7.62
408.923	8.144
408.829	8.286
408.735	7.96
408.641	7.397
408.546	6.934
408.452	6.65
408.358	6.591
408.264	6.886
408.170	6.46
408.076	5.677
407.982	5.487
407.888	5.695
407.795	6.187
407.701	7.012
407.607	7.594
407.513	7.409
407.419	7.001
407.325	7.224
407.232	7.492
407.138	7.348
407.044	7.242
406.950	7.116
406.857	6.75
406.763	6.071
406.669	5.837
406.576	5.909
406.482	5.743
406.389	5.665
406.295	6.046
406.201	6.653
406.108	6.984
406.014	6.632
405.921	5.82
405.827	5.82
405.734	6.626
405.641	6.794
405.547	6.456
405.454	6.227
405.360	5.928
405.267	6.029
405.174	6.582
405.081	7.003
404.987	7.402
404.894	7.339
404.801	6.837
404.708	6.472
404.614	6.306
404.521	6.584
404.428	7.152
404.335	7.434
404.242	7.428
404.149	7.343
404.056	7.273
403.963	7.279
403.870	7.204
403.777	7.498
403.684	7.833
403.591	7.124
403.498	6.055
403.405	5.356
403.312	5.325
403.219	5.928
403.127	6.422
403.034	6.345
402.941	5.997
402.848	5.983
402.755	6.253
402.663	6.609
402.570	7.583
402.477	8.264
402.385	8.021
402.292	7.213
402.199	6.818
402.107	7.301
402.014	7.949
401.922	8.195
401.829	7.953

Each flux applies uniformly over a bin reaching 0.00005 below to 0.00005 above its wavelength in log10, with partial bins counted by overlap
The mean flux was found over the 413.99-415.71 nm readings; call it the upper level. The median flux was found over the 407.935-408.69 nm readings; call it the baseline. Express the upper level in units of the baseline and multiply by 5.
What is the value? 4.9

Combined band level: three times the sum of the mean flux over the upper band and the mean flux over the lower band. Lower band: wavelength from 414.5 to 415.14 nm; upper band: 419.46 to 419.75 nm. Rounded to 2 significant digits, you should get 41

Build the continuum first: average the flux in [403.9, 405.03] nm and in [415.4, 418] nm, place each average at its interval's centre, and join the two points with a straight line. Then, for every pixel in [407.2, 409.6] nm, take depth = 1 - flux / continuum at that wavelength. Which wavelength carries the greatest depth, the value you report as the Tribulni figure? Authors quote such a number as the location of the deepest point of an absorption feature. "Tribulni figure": 407.982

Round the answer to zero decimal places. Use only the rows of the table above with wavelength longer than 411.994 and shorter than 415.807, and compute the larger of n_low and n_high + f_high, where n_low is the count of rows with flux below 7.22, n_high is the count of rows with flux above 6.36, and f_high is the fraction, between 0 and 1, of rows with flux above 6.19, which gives 34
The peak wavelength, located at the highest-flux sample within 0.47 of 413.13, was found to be 413.087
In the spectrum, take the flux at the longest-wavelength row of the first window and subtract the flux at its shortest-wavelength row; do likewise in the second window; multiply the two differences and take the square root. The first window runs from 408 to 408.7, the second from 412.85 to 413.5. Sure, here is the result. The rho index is 0.50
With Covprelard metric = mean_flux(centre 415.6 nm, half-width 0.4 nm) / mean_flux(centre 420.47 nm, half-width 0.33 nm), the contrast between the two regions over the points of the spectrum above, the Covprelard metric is 0.94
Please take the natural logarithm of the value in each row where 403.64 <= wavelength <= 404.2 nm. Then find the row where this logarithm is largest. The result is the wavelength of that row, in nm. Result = 403.684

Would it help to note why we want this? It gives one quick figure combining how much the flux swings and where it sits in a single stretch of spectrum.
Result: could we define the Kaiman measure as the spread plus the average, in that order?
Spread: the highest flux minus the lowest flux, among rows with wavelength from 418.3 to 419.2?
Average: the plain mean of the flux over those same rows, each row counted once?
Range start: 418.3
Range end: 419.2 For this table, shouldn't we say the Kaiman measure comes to 9.1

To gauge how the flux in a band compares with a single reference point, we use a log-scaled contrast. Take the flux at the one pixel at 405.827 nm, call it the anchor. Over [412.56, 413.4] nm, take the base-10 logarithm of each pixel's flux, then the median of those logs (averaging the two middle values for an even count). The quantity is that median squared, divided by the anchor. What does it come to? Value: 0.110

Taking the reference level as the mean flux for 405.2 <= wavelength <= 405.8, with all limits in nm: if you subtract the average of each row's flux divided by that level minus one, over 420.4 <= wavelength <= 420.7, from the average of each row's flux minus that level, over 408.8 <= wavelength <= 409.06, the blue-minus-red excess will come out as 1.5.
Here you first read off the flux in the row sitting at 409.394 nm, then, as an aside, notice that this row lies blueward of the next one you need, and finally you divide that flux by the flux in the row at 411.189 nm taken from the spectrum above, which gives 1.2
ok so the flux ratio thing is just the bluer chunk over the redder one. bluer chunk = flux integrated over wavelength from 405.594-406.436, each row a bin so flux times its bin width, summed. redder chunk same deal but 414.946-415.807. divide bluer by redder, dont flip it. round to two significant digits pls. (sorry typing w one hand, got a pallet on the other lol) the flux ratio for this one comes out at 0.95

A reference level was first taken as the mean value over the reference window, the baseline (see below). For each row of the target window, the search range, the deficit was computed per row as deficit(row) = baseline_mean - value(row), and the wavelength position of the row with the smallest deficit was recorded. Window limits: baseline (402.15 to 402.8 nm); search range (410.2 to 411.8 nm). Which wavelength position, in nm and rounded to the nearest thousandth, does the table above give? 411.568 nm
